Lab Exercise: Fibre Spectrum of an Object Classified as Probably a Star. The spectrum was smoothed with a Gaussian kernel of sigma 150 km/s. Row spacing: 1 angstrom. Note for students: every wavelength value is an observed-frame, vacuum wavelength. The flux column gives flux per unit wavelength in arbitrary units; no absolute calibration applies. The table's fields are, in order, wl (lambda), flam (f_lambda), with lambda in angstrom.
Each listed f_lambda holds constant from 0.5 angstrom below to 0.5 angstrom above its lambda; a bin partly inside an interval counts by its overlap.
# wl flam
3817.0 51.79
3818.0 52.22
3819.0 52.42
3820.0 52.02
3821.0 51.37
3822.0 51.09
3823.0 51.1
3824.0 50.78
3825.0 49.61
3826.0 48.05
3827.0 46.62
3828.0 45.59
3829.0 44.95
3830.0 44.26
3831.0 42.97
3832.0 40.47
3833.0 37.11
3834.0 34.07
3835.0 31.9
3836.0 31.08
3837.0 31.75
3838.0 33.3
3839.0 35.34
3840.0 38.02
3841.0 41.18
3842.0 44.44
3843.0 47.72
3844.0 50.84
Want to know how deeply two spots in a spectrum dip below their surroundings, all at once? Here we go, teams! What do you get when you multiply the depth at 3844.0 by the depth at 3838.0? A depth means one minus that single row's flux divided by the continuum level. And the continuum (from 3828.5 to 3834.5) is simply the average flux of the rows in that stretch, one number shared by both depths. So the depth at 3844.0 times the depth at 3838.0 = -0.045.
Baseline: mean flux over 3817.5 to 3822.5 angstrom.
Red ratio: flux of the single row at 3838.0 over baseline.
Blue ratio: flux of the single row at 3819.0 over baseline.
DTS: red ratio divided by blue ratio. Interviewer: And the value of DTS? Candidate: 0.64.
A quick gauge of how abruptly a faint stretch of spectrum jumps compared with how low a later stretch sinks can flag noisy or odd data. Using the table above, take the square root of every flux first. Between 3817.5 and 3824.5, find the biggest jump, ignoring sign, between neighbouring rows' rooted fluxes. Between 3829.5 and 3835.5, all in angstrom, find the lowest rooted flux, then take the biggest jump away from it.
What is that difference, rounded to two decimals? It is 5.60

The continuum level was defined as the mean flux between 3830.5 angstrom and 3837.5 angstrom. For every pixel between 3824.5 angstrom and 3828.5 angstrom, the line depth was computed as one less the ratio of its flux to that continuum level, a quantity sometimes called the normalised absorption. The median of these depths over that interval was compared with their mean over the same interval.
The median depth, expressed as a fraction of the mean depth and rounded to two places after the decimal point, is 0.99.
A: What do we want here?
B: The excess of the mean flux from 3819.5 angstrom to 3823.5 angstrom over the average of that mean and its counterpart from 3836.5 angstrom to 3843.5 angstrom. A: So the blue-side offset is 6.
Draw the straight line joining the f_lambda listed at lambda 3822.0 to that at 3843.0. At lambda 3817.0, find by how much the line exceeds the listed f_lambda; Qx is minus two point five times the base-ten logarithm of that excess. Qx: 2.5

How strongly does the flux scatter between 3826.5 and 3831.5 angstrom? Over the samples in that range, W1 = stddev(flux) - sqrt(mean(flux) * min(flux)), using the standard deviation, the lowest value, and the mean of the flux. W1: -43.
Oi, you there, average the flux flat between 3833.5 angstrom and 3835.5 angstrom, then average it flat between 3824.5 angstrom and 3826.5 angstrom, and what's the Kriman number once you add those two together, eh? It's 82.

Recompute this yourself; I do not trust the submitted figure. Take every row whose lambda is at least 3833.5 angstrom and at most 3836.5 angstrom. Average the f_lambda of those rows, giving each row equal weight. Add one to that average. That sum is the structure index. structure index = 33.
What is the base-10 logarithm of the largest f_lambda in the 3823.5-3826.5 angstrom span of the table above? 1.71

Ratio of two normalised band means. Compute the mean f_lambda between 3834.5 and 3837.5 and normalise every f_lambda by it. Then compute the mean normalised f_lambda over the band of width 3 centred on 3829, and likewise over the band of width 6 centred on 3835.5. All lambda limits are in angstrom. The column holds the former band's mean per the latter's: 1.35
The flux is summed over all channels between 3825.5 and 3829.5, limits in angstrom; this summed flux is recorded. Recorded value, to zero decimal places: 185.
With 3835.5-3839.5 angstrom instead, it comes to 131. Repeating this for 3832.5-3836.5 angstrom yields 134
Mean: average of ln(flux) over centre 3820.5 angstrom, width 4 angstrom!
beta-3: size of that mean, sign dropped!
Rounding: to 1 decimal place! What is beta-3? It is 3.9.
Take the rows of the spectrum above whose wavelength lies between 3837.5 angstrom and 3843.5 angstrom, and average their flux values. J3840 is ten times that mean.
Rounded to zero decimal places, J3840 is 400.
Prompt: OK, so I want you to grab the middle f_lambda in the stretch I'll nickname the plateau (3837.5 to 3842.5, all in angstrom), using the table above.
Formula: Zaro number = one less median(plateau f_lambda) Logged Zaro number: -37.0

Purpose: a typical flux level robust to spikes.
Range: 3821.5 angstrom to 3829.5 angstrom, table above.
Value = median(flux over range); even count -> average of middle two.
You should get 49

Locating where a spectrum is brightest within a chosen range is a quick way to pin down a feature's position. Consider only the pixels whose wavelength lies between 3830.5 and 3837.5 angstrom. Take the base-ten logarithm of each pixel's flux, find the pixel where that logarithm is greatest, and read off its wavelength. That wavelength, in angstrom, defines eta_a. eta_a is 3831.0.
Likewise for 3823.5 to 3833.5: 3824.0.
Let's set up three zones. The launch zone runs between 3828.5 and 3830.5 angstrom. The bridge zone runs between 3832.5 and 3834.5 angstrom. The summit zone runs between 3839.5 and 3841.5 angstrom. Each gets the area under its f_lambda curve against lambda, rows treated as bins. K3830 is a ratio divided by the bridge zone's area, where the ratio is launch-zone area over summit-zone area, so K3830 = 0.0158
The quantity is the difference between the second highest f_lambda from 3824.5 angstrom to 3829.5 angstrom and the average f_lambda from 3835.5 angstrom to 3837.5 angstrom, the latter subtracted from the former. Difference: 16.6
